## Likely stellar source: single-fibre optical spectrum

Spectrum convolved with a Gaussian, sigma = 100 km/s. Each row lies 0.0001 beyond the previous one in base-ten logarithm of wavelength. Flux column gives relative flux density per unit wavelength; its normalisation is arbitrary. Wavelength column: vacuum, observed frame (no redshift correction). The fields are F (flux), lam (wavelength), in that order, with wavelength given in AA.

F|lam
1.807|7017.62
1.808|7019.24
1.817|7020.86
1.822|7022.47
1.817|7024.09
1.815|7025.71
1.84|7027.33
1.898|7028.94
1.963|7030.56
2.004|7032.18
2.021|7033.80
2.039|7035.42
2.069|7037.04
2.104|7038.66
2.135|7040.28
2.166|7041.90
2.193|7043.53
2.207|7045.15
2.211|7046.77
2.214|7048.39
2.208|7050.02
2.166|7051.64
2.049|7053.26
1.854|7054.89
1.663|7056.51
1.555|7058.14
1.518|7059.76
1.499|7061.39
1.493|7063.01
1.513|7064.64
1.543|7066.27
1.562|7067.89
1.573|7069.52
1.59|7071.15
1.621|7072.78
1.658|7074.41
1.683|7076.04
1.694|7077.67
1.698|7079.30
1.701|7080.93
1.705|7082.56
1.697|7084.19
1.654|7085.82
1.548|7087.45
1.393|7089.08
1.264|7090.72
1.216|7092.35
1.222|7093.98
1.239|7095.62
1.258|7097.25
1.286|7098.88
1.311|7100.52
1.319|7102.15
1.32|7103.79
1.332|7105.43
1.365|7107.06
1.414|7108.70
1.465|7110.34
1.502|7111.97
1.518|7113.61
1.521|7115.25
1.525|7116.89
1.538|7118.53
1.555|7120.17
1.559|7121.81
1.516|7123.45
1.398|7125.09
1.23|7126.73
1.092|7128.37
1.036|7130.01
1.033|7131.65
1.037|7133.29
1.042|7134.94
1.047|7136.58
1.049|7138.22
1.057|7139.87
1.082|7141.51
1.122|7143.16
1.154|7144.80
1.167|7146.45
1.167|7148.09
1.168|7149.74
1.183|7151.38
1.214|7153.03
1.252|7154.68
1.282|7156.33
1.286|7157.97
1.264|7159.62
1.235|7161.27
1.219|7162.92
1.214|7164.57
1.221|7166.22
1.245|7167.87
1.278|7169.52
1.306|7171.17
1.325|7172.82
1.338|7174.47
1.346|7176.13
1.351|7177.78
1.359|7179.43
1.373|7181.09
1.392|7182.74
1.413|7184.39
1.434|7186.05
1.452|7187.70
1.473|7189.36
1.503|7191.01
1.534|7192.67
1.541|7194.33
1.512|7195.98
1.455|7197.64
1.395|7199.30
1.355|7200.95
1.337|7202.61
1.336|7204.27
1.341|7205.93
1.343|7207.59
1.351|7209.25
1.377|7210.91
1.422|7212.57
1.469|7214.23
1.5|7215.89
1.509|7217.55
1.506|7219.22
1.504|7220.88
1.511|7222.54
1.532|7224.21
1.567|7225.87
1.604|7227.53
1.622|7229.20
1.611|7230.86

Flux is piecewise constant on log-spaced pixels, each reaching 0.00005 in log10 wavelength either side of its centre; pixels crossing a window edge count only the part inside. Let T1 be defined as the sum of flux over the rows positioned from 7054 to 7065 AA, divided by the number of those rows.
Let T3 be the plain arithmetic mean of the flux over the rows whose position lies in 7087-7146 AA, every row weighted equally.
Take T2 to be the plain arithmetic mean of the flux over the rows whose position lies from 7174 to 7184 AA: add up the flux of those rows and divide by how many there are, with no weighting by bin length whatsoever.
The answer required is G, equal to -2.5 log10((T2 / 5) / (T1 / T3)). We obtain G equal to 1.63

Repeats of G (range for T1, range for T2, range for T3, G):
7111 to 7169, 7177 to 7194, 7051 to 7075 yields 1.05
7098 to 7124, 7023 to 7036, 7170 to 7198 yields 1.05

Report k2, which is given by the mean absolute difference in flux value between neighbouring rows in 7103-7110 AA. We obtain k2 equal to 0.031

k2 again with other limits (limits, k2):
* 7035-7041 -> 0.032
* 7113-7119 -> 0.007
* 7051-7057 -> 0.168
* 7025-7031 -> 0.049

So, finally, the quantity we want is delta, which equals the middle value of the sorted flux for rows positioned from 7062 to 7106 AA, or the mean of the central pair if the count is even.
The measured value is 1.54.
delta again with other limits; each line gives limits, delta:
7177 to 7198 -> 1.45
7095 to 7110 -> 1.32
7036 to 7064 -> 2.10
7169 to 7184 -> 1.35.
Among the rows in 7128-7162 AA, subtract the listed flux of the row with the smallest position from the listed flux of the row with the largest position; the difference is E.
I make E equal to 0.1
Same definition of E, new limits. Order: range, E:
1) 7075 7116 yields -0.2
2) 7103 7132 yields -0.3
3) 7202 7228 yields 0.3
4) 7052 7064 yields -0.6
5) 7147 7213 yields 0.3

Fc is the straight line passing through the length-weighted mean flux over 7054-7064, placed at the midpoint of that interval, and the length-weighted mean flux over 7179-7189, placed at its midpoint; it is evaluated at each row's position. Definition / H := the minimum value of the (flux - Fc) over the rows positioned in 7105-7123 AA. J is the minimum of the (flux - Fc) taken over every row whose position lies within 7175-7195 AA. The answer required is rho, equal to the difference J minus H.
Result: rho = 0.12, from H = -0.20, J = -0.07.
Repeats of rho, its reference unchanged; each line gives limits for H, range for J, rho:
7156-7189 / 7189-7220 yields 0.18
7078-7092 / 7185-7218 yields 0.24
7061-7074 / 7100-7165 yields -0.36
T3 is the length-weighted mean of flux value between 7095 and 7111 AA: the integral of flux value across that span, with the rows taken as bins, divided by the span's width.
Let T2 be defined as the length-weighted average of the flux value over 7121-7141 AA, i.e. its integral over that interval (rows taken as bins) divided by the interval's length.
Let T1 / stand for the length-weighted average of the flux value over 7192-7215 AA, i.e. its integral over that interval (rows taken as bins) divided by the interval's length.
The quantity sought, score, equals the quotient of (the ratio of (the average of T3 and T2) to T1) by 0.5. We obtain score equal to 1.77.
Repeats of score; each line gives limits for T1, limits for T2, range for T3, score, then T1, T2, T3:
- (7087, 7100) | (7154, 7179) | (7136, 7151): 1.85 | 1.30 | 1.28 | 1.12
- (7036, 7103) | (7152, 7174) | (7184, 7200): 1.62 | 1.69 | 1.26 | 1.47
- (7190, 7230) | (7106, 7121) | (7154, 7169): 1.87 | 1.46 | 1.49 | 1.25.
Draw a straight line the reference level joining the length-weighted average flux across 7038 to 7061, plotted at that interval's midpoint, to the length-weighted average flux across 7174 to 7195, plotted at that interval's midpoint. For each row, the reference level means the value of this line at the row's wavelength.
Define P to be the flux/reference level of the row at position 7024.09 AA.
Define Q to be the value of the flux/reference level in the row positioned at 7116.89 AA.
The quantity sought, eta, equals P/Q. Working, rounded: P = 0.9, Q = 0.89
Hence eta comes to 1.0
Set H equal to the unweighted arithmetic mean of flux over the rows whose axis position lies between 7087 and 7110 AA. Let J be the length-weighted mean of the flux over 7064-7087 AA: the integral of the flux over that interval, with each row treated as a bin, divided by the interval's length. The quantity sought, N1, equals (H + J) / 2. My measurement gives 1.48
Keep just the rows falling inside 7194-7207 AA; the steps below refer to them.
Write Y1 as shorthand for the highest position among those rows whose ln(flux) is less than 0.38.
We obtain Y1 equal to 7205.93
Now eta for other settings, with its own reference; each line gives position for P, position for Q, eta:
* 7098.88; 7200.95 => 0.7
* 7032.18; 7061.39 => 1.3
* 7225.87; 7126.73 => 1.7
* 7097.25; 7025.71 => 0.8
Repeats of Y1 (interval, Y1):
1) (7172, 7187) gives 7186.05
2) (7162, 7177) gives 7176.13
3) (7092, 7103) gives 7102.15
